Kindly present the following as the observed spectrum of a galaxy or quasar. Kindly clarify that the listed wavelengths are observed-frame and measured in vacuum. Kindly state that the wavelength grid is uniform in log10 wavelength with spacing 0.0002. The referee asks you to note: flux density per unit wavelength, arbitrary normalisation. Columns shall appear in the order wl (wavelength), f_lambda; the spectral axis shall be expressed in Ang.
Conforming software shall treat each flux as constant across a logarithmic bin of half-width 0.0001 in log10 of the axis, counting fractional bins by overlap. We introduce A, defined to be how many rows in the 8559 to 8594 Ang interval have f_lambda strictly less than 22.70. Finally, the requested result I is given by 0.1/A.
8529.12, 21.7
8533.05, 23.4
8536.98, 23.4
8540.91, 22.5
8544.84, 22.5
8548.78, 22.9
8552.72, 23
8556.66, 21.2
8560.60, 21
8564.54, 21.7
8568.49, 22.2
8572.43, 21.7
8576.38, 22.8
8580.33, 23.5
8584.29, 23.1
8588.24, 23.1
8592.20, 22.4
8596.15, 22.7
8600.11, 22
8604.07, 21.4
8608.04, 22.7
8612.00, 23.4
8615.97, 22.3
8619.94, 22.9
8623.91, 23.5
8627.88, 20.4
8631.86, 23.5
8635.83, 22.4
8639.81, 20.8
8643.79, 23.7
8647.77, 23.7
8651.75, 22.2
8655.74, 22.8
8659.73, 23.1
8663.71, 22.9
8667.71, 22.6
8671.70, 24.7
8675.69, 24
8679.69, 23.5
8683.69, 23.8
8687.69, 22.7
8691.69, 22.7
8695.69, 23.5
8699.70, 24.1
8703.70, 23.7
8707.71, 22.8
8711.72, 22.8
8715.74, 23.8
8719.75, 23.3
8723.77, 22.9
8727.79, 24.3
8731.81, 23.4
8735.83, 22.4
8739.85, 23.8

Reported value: 0.020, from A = 5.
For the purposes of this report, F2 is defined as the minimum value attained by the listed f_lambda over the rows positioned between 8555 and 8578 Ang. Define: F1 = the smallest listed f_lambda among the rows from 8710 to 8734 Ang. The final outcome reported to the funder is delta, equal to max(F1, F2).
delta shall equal 22.80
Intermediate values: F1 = 22.8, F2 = 21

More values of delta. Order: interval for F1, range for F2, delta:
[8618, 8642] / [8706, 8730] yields 22.80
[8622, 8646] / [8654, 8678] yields 22.60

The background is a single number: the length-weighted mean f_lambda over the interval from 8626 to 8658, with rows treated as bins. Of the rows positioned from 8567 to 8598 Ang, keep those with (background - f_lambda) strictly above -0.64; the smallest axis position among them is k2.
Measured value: 8568.49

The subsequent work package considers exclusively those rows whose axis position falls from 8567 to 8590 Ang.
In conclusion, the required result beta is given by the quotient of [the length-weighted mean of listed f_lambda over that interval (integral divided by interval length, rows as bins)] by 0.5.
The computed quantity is 45.5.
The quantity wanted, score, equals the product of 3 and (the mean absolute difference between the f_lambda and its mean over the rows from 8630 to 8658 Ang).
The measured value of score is 2.4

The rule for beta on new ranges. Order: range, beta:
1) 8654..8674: 46.5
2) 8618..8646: 44.9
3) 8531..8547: 45.9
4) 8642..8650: 47.3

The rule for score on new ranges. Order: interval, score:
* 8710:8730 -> 1.5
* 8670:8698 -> 1.6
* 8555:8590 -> 2.3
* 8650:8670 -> 0.8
